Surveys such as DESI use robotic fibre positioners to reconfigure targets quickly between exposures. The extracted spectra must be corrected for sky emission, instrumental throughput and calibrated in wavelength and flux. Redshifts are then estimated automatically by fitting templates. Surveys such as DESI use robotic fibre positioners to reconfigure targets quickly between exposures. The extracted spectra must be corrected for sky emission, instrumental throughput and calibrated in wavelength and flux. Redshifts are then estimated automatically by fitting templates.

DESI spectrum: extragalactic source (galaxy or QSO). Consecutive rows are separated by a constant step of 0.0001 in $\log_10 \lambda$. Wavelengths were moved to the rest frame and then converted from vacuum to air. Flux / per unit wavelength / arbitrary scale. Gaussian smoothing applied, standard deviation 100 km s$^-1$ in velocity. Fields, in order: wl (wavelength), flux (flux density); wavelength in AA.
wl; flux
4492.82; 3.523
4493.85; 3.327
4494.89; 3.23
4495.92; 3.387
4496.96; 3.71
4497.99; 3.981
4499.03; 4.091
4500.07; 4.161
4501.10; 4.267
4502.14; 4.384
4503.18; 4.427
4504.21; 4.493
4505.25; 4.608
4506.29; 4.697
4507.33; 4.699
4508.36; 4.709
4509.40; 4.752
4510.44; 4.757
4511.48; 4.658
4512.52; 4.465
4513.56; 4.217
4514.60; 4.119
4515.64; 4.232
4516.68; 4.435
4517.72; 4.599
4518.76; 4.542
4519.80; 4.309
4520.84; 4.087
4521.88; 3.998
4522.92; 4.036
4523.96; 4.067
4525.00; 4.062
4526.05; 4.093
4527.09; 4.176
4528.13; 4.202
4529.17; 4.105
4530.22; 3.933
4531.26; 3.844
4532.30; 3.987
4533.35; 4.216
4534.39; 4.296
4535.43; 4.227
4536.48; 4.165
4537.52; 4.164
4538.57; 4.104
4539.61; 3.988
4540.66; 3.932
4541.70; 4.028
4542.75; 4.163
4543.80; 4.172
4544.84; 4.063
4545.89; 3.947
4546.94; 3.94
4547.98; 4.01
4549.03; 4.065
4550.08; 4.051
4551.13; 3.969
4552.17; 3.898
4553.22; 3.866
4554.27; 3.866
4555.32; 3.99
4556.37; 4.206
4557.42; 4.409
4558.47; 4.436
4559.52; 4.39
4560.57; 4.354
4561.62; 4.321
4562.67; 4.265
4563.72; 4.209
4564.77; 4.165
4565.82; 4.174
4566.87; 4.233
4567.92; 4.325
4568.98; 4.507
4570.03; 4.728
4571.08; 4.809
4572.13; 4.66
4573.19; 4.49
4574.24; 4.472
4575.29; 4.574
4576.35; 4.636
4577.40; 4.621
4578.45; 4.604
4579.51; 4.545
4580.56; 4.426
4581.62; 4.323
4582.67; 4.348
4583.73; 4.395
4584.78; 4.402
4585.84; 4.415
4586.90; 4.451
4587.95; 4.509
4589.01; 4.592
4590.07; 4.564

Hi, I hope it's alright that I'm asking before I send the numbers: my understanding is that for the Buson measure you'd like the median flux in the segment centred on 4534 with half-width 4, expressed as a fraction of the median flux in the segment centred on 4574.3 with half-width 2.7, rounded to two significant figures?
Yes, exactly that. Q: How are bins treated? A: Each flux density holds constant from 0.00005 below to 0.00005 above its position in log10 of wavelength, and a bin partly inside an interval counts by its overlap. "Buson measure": 0.91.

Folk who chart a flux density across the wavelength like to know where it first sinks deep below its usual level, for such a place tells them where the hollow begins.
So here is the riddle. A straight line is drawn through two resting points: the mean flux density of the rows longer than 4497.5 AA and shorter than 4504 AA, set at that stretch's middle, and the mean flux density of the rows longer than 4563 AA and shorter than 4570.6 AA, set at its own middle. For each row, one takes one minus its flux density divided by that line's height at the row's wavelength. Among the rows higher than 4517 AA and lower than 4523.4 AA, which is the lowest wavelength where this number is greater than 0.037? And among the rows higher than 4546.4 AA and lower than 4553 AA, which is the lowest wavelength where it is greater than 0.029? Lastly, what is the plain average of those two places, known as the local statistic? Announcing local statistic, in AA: 4533.9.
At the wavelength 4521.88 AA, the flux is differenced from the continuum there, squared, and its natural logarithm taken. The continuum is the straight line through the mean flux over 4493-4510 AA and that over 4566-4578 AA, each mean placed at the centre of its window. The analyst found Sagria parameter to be -2.5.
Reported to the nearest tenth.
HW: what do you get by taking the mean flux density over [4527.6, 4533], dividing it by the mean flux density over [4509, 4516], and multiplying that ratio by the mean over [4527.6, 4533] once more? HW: 3.6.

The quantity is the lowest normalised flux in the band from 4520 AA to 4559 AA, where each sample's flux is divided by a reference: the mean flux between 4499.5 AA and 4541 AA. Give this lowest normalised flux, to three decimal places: 0.898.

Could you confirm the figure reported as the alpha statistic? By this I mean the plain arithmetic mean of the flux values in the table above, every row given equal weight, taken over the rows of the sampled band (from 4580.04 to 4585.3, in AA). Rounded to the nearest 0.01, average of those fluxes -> 4.38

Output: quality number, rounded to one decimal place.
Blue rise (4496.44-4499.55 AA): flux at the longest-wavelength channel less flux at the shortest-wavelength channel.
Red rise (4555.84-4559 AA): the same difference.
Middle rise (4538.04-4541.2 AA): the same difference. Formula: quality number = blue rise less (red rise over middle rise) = 1.7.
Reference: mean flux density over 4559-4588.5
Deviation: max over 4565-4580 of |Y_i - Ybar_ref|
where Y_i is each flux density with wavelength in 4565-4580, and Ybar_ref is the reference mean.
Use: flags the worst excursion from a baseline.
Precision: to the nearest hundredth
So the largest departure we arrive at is 0.37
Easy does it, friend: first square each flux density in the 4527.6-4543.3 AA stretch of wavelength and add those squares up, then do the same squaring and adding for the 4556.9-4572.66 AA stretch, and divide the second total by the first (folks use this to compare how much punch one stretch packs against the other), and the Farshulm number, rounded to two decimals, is 1.16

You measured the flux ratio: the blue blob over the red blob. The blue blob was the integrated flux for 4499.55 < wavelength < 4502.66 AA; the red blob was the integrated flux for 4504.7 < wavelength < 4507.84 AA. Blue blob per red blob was 0.91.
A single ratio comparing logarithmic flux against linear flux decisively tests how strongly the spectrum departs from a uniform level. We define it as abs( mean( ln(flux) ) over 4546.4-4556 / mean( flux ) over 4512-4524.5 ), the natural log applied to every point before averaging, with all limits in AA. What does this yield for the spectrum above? 0.323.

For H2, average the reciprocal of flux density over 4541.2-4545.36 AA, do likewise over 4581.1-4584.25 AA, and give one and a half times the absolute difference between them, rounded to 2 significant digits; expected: 0.021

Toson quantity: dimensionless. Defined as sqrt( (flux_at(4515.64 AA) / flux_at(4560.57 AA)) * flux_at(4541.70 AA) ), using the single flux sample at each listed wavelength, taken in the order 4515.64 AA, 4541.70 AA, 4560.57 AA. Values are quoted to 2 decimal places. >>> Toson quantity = 1.98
